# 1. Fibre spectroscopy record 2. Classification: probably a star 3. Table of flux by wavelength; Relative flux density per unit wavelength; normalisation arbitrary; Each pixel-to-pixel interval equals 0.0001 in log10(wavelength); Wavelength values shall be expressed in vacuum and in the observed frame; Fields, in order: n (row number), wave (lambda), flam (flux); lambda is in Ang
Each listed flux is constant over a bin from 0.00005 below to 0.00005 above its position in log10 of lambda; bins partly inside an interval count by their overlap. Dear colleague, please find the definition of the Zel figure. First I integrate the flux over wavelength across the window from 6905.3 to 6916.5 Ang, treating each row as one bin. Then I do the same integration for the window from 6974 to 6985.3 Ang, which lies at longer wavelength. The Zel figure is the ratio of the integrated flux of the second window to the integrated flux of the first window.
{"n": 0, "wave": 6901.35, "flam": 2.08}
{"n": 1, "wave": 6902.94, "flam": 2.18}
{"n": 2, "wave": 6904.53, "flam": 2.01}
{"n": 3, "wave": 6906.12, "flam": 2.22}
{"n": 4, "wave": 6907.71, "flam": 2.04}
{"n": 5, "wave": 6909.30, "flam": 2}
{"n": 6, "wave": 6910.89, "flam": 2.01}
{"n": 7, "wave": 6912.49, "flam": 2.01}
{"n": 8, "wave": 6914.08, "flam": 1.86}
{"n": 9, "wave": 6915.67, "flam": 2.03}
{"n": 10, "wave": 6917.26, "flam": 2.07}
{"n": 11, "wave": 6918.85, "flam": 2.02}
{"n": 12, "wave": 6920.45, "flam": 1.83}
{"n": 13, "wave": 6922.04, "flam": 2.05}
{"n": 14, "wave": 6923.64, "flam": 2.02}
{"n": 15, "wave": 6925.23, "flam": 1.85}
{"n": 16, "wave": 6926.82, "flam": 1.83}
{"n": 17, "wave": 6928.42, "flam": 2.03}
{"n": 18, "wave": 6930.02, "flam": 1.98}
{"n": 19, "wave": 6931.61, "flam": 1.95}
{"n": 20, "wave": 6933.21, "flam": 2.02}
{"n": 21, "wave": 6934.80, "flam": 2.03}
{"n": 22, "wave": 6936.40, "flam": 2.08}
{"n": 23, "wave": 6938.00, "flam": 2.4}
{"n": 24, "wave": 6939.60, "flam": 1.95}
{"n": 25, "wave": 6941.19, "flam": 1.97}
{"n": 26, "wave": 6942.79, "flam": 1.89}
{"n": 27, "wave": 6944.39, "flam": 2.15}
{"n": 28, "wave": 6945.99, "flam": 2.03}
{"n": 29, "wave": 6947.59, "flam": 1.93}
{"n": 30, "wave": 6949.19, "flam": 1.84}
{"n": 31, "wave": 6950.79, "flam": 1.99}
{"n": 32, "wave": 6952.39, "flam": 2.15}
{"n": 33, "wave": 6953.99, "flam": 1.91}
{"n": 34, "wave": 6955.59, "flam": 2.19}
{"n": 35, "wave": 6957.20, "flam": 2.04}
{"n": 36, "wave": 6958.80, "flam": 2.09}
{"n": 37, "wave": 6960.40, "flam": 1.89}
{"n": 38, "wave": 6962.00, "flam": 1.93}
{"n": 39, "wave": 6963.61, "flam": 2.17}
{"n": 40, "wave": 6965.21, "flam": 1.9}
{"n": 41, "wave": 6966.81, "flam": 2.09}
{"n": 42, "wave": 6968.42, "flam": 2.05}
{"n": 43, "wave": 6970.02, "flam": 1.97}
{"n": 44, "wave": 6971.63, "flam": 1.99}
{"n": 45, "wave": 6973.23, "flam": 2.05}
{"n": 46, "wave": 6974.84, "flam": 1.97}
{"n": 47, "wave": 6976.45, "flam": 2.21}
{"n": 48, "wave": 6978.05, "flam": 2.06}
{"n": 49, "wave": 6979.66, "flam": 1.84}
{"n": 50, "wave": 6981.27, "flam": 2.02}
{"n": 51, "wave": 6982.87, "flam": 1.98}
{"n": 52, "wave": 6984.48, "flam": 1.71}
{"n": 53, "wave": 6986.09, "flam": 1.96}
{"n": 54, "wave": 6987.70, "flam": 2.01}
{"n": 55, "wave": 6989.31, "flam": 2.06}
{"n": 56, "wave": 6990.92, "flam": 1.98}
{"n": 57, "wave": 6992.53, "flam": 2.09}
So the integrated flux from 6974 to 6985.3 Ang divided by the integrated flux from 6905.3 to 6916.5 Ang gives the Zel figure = 0.98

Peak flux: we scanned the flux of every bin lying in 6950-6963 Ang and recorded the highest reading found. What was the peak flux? 2.19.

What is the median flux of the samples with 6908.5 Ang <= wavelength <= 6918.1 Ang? 2.010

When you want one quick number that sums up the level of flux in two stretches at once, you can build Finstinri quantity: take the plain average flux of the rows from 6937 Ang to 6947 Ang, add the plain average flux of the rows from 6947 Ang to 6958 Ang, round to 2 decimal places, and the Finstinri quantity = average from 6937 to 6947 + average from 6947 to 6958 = 4.07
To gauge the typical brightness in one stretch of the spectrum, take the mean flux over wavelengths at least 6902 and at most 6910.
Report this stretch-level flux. 2.09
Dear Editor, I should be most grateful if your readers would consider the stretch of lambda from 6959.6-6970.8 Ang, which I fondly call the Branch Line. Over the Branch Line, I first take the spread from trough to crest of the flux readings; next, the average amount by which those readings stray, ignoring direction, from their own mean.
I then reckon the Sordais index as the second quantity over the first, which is 0.32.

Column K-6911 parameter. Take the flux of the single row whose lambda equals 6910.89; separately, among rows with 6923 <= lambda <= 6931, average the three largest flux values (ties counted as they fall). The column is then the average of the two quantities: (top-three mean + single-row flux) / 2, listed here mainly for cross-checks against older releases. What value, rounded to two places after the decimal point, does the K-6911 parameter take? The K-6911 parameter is 2.01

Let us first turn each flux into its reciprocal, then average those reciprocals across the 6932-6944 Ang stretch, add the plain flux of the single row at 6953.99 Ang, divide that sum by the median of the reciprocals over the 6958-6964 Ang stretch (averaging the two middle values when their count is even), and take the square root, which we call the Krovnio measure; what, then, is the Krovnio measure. 2.19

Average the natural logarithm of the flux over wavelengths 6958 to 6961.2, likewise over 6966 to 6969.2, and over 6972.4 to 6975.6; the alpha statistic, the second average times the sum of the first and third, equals 1.01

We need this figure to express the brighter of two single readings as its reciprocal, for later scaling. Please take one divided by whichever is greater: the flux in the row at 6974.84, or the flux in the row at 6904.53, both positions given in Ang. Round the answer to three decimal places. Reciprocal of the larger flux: 0.498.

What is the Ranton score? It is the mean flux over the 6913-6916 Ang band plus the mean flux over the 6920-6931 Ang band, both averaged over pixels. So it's 3.89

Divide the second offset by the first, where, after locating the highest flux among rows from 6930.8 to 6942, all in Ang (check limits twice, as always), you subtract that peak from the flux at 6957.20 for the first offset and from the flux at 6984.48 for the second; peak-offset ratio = 1.92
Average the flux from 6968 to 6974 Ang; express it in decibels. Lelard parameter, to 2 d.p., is 3.04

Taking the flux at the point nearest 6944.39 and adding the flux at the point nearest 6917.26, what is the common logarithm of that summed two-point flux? 0.625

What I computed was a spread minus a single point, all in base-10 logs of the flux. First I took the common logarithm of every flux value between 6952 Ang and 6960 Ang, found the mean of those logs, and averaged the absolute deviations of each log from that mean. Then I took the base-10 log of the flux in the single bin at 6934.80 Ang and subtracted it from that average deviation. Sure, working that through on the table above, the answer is -0.290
